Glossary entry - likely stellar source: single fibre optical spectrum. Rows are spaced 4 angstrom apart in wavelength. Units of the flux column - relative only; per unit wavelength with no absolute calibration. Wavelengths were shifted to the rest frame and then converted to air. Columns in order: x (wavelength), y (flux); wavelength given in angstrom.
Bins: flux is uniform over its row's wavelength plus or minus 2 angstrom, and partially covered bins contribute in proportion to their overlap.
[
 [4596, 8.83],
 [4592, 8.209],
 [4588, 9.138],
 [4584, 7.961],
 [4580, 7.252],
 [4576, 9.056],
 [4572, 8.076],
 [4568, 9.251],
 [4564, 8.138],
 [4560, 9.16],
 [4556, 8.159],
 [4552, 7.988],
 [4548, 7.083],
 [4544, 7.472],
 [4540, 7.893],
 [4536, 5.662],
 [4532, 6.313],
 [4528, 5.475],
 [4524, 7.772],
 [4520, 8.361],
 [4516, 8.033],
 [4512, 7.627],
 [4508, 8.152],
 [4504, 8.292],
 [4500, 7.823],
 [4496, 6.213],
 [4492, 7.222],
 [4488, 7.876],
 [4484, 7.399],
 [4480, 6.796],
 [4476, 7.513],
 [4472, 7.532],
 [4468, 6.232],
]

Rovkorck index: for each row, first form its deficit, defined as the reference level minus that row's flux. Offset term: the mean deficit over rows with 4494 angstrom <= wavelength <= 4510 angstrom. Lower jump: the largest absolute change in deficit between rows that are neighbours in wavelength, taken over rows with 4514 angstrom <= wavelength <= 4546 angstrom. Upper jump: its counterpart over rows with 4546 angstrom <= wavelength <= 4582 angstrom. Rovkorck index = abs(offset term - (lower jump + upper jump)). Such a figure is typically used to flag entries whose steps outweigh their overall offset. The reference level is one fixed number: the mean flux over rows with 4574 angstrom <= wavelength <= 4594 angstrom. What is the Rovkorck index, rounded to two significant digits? 3.4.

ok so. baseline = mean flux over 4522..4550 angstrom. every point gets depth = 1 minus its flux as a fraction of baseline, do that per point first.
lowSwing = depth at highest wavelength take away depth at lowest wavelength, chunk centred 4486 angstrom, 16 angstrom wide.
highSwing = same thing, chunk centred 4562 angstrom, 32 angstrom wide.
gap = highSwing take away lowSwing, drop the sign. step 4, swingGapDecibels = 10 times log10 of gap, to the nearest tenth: -6.4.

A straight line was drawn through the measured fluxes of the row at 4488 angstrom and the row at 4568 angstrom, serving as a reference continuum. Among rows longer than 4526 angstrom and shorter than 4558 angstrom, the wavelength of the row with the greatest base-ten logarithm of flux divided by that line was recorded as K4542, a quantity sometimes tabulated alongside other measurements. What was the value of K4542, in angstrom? 4556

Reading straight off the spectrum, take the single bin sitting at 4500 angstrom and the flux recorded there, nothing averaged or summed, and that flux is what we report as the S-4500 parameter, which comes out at 7.823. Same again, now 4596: 8.83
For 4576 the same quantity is 9.056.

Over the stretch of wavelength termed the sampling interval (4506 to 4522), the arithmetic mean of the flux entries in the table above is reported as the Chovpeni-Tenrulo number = 8.0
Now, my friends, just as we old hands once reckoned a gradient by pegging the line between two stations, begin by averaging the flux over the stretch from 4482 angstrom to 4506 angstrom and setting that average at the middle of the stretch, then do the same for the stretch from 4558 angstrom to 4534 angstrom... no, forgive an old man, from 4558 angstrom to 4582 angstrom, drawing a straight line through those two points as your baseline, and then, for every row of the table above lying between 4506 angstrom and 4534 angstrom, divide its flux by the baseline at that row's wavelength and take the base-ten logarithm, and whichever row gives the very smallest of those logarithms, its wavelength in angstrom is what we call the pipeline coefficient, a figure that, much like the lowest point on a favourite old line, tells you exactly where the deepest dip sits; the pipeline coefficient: 4528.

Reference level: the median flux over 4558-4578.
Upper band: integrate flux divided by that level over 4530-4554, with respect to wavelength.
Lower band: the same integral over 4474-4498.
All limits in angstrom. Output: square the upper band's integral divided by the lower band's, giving 0.97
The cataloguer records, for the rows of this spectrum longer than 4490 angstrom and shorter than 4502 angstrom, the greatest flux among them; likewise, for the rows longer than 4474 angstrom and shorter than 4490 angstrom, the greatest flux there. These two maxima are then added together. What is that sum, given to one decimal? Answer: 15.7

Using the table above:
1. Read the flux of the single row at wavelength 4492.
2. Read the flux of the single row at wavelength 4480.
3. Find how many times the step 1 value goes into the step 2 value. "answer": 0.941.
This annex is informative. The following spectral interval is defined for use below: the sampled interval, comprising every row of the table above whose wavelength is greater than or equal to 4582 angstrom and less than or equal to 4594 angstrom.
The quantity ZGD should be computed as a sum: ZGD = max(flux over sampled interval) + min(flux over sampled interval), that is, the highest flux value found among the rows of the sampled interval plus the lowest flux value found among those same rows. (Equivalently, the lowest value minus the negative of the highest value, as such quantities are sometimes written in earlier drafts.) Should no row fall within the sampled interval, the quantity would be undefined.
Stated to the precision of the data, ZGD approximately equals 17.1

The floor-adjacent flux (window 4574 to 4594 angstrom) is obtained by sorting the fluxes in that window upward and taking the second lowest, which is 7.961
